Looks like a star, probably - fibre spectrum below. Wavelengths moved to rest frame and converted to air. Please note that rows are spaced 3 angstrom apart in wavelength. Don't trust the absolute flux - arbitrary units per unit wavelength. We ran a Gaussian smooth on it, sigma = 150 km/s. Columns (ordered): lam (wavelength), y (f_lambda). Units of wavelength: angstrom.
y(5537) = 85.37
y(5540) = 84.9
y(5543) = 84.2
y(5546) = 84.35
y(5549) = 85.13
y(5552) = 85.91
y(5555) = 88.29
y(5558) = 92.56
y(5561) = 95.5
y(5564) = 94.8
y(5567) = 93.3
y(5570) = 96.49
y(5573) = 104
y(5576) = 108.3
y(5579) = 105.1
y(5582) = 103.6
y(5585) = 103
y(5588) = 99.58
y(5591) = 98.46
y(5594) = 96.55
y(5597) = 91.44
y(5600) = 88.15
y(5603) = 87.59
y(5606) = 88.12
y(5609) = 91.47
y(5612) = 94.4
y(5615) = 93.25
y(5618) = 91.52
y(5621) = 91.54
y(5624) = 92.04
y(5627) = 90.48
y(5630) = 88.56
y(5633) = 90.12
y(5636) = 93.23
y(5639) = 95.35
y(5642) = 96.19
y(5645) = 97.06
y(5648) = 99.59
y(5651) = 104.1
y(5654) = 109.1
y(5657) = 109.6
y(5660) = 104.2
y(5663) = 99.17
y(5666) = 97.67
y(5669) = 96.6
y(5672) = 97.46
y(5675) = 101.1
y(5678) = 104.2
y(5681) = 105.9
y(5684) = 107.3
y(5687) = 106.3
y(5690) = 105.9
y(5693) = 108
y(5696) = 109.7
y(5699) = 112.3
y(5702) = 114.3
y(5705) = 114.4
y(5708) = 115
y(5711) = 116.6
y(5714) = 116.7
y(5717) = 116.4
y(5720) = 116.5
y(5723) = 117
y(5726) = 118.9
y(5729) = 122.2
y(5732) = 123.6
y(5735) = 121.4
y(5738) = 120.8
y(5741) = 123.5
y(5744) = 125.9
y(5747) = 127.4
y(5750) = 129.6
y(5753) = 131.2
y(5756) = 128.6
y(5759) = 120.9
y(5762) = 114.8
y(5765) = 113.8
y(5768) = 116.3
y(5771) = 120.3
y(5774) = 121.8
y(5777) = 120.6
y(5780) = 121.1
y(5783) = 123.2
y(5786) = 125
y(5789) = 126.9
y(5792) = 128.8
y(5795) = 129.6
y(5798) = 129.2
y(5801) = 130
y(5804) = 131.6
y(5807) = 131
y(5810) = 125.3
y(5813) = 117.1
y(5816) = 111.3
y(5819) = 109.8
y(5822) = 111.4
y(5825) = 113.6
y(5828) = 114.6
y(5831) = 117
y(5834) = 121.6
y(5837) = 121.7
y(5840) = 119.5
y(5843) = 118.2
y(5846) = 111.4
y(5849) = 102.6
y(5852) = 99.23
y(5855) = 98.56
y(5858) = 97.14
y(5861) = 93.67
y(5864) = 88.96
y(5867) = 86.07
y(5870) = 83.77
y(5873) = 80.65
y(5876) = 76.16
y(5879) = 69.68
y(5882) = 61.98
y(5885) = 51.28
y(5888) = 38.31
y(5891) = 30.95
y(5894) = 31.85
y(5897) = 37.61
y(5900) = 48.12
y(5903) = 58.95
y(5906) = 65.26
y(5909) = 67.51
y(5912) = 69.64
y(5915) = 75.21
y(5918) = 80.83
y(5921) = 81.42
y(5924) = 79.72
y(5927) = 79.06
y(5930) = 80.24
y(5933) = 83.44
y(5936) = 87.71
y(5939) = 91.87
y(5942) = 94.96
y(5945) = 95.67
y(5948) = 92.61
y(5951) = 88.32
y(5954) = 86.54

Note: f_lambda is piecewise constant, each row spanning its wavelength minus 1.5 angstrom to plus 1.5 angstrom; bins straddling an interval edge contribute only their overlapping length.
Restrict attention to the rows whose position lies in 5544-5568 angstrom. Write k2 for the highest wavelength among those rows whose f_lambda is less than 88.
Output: 5552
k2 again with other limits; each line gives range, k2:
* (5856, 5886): 5885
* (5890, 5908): 5906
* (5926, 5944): 5936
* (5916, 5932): 5930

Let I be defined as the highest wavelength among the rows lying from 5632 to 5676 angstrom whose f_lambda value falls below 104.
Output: 5675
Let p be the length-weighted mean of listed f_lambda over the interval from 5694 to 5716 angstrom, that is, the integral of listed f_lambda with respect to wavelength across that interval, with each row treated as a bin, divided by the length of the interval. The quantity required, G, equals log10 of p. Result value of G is 2.06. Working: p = 114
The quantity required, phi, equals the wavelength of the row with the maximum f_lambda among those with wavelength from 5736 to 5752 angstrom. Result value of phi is 5750 angstrom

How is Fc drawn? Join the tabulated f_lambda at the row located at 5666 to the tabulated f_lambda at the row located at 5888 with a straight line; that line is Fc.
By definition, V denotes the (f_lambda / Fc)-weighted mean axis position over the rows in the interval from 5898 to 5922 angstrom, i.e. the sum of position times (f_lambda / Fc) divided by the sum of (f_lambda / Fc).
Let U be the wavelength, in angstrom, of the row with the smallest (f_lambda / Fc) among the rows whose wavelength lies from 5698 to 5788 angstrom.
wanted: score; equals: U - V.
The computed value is -212.9 angstrom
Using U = 5699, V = 5911.9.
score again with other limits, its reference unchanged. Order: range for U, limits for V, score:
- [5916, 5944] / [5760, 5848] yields 111.6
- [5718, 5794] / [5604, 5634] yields 100.4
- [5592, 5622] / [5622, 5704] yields -65.8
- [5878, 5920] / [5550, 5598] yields 315.7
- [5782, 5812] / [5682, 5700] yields 91.3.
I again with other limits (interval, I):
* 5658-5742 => 5675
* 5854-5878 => 5876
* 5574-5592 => 5591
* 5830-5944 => 5942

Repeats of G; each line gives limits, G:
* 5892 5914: 1.73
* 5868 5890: 1.82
